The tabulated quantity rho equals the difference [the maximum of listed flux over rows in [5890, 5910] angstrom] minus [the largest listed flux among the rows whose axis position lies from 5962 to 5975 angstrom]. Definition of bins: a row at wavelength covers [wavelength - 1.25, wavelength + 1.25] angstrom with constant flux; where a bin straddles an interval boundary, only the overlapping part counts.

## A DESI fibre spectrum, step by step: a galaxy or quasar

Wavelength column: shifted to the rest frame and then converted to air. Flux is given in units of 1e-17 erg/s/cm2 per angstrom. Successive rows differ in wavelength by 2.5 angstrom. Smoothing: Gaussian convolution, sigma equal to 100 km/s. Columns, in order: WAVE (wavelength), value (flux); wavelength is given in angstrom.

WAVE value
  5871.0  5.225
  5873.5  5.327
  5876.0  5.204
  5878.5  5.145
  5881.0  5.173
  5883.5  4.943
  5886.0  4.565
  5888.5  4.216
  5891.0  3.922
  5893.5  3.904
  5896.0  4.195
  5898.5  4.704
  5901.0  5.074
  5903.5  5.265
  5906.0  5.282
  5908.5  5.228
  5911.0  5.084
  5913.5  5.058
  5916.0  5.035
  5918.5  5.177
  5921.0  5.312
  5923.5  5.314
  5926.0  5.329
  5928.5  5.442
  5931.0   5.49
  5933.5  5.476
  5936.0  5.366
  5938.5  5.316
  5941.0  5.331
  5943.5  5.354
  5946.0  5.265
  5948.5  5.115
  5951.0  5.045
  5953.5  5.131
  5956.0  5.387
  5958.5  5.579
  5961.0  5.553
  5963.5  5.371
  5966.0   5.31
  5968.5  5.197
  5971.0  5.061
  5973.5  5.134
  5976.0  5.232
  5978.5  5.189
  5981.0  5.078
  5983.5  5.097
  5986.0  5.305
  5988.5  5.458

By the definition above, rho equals -0.09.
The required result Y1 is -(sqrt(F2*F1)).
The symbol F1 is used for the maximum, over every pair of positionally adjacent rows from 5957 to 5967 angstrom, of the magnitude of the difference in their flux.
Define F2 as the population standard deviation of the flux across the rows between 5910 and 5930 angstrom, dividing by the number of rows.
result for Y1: -0.160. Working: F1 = 0.182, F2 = 0.14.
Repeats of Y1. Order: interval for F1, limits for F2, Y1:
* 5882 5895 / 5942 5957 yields -0.219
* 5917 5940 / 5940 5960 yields -0.149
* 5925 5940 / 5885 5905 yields -0.232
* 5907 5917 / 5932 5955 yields -0.138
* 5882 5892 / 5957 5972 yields -0.264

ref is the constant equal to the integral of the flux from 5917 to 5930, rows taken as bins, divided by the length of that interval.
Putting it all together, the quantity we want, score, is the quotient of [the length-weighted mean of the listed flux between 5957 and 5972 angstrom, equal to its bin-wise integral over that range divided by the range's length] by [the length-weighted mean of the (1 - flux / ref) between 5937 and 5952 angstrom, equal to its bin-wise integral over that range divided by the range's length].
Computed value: 407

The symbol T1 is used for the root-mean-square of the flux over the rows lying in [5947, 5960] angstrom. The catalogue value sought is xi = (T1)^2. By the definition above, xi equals 27.6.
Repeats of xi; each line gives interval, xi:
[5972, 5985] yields 26.5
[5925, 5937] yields 29.4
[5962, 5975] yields 27.2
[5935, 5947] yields 28.4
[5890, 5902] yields 19.2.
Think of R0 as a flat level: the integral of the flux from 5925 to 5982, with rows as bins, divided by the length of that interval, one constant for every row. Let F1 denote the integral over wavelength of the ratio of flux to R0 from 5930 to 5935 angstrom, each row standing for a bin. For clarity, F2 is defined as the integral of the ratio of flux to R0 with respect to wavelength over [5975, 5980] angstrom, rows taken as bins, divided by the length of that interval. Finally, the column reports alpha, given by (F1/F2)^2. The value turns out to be 28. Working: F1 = 5.17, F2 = 0.98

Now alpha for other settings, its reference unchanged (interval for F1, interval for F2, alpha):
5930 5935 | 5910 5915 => 29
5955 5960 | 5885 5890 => 40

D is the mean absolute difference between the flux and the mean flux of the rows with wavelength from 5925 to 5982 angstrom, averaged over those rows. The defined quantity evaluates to 0.13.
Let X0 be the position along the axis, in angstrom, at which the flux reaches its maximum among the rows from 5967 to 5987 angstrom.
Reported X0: 5986.0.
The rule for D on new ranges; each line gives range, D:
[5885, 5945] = 0.38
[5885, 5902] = 0.35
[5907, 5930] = 0.12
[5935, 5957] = 0.11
